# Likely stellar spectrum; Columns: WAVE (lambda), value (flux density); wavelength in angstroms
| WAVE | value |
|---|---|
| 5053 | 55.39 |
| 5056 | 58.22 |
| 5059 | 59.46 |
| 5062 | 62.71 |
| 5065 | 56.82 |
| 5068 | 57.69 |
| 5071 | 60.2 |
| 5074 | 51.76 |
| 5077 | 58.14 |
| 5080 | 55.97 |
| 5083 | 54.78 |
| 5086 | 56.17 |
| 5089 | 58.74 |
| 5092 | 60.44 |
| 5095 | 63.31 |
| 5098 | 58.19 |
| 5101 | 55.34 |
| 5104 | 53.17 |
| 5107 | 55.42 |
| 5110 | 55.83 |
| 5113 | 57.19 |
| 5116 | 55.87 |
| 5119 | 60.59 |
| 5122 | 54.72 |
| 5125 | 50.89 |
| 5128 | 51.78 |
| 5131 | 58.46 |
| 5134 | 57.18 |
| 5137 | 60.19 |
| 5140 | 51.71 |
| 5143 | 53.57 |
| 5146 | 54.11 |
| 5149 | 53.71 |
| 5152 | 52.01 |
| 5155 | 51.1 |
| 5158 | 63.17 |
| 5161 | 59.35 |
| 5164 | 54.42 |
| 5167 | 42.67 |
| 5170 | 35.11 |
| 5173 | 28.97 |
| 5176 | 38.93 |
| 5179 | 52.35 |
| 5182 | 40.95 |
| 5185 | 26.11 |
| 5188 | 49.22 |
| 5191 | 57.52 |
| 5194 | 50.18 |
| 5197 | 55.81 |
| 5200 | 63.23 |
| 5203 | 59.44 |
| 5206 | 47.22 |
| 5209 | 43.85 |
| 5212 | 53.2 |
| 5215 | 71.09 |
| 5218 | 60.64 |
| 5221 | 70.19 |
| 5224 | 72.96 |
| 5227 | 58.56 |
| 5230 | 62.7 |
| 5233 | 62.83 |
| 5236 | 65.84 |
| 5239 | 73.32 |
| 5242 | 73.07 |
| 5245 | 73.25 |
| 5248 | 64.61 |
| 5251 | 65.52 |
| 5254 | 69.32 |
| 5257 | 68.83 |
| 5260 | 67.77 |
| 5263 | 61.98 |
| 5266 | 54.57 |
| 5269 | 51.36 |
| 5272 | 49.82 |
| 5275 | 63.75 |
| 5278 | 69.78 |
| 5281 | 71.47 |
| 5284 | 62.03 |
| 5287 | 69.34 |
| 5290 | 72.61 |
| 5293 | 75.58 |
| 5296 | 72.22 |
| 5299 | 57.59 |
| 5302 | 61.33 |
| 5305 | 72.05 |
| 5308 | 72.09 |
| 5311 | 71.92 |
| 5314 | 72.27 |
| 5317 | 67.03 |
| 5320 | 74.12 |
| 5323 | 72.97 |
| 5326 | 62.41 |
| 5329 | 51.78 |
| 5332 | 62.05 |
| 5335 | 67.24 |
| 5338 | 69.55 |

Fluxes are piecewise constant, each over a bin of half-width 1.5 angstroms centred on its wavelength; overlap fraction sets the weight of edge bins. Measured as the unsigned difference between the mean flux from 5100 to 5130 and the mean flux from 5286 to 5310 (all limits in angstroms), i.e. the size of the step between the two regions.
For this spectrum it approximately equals 14.0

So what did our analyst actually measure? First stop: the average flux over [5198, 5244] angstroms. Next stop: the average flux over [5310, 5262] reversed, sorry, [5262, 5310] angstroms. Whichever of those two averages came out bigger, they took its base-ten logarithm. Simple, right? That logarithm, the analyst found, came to 1.81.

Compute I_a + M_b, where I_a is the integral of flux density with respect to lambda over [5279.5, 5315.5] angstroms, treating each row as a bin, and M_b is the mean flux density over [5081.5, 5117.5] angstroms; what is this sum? 2549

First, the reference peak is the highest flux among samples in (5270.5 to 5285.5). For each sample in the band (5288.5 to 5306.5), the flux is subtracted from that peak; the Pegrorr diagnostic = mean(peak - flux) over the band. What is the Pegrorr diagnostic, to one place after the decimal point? 2.9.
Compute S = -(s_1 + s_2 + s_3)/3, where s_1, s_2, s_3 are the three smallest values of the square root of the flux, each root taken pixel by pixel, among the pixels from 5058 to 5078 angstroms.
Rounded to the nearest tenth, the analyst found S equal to -7.4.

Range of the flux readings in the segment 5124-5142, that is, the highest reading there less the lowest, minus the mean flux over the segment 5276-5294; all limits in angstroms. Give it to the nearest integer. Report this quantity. -61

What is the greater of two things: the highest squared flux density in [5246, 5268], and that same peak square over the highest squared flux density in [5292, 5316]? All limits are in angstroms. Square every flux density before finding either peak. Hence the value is 4805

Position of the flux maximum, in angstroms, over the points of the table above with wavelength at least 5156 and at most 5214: 5200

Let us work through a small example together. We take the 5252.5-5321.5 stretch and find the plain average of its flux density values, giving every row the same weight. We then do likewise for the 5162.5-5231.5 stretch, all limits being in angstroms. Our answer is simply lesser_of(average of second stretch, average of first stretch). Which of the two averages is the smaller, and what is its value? 52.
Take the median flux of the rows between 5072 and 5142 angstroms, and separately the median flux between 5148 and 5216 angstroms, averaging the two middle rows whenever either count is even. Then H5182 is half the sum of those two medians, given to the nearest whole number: 54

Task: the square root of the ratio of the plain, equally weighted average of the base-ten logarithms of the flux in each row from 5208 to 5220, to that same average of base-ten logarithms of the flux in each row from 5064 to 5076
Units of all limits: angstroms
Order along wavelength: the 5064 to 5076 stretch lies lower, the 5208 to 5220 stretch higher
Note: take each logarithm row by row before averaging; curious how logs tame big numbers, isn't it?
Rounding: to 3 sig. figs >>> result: 1.00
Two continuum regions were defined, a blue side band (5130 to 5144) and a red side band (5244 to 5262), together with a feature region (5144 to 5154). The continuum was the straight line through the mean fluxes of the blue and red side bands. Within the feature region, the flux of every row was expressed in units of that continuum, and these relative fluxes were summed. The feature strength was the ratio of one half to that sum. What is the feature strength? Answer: 0.180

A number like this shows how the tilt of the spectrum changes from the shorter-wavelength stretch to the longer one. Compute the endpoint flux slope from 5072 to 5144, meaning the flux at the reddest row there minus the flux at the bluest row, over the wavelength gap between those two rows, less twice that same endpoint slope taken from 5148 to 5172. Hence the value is 1.8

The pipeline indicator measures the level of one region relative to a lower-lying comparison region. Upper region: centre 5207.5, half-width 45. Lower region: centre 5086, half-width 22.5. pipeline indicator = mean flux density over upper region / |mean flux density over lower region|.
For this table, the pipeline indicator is 0.98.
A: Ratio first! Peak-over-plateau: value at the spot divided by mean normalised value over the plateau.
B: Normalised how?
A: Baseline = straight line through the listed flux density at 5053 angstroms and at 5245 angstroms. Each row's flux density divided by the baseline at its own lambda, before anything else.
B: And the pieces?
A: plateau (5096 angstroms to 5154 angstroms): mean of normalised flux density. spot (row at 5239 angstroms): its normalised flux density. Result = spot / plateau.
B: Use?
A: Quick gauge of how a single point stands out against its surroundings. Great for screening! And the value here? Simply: 1.13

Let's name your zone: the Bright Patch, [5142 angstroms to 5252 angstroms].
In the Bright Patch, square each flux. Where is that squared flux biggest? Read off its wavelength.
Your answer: 5239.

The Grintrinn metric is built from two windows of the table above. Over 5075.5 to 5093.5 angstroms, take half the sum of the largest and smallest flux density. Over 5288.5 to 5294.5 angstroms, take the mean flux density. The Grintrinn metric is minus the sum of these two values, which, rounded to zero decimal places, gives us -132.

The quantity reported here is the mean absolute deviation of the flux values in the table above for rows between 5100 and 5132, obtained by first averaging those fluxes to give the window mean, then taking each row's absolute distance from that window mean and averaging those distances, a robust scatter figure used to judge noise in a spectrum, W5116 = 2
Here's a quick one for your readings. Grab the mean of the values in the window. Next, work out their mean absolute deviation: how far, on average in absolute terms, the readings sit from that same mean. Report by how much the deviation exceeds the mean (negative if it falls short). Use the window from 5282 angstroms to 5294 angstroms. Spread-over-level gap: -66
